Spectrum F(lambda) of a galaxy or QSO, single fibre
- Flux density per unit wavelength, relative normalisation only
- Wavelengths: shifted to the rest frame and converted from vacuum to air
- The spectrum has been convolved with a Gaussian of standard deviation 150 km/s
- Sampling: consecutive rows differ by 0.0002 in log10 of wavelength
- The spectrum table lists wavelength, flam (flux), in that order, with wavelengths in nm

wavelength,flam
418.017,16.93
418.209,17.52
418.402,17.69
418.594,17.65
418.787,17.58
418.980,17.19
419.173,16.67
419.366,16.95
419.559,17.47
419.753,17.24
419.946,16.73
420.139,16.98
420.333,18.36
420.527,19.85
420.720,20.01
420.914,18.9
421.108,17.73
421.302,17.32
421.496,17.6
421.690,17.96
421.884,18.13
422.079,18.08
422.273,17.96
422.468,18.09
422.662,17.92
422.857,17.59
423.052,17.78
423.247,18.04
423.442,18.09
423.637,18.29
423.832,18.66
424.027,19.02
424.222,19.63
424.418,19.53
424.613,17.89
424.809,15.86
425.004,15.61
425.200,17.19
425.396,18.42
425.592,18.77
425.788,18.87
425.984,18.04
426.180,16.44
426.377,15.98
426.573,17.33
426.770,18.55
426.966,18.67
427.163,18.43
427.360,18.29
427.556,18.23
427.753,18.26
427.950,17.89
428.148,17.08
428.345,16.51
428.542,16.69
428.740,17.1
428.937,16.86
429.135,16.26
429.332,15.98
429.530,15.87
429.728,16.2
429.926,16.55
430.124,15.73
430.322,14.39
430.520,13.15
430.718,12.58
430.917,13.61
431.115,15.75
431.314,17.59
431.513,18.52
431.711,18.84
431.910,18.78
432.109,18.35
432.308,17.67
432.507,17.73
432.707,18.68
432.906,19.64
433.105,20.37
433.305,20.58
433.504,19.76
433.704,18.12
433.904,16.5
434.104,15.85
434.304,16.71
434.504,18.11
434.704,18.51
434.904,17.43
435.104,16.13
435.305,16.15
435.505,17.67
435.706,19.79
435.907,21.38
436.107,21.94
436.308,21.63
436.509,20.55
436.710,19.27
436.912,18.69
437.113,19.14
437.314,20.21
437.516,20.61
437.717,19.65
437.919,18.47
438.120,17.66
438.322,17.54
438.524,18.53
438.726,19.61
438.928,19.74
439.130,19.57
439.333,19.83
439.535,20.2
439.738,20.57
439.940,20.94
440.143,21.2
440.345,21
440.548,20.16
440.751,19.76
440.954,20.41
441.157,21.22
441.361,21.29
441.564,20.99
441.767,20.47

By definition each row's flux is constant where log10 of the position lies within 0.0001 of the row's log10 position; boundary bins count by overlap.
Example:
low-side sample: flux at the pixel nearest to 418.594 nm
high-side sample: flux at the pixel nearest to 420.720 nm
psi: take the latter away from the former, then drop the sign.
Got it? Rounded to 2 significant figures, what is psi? 2.4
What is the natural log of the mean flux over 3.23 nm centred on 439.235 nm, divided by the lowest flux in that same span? 0.11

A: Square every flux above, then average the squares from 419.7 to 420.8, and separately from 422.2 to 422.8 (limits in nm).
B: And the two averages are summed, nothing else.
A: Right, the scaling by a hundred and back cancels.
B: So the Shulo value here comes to 656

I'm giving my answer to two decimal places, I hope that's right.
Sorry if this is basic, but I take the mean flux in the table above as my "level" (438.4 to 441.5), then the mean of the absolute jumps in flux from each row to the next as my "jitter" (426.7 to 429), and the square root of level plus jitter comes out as 4.53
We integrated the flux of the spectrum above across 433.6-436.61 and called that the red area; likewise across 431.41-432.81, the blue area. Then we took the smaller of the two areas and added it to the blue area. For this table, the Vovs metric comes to 51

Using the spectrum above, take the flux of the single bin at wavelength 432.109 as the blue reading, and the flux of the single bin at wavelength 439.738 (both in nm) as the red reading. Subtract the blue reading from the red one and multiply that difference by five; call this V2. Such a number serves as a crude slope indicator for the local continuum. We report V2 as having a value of 11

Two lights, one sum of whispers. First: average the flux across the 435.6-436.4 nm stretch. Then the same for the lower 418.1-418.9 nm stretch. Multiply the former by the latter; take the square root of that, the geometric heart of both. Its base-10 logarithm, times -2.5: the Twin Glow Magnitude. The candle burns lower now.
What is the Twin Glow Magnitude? -3.21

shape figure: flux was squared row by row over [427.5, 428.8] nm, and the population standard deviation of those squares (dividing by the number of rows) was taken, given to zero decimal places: 23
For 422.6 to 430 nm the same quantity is 38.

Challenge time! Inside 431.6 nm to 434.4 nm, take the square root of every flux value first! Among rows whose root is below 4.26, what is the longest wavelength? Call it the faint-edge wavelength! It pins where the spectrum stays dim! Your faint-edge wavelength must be 434.304 nm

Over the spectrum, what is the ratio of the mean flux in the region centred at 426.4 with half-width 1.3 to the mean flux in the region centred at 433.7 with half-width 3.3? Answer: 0.99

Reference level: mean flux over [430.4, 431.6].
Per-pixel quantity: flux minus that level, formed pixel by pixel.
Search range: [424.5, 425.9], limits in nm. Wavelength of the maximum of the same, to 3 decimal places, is 425.788 nm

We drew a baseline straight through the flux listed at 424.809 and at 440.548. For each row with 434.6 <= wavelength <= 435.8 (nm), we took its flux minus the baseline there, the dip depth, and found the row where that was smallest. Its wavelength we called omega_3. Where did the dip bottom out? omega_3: 435.305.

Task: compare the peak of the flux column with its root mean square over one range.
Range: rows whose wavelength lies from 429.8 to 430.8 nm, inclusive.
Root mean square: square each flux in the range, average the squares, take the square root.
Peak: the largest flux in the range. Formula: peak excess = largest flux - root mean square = 1.99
